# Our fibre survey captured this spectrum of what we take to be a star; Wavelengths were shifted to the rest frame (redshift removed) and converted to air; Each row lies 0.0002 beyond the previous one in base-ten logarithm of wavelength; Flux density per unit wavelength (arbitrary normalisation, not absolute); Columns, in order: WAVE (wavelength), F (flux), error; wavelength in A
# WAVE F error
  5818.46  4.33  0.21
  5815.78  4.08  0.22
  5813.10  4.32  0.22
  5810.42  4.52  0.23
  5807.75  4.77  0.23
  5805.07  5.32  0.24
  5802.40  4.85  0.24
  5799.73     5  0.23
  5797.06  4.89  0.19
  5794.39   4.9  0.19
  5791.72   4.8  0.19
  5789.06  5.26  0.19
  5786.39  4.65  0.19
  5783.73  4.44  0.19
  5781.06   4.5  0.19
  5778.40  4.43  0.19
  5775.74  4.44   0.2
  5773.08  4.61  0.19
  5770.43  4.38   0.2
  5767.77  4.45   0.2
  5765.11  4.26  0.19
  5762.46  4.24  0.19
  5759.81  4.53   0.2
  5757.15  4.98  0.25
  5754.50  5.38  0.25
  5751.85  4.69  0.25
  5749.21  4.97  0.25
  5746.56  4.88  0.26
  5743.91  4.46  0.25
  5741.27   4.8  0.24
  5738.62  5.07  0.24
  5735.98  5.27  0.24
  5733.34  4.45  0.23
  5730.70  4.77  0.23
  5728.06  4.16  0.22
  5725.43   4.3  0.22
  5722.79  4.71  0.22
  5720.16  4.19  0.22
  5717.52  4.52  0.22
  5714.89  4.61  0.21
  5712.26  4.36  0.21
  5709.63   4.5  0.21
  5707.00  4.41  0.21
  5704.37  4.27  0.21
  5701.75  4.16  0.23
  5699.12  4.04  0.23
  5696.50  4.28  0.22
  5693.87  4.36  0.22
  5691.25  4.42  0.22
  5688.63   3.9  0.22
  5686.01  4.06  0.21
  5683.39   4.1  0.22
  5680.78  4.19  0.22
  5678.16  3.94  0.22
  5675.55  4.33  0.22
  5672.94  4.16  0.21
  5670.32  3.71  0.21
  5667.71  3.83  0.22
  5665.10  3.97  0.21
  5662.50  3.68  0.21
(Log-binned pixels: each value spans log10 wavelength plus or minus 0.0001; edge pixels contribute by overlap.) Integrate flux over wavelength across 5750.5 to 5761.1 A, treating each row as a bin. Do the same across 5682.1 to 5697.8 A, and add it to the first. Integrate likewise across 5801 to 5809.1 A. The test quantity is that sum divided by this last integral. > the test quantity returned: 2.9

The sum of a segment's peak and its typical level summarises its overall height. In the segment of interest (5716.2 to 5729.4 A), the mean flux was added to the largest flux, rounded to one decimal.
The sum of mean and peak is 9.1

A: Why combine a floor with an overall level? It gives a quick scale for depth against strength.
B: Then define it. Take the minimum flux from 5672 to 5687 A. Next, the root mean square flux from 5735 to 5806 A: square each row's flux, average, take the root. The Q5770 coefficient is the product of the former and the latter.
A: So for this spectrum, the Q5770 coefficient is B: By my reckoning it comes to 18.8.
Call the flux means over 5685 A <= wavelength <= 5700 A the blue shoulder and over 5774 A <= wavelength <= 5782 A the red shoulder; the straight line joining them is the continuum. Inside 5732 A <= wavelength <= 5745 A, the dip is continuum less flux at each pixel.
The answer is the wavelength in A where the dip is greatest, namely 5743.91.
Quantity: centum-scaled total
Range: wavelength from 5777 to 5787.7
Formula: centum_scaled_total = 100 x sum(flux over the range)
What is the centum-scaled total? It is 1802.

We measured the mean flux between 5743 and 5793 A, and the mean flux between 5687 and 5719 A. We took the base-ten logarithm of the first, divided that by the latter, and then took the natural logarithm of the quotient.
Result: -1.87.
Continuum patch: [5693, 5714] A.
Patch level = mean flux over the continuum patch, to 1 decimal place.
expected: 4.3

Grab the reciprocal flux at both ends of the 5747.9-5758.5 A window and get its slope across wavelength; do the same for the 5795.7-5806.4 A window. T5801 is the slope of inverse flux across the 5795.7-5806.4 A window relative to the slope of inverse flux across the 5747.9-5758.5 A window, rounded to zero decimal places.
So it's 41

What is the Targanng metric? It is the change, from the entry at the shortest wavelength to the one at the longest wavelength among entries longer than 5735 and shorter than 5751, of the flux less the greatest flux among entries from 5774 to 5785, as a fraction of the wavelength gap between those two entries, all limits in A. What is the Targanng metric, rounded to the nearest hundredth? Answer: -0.02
